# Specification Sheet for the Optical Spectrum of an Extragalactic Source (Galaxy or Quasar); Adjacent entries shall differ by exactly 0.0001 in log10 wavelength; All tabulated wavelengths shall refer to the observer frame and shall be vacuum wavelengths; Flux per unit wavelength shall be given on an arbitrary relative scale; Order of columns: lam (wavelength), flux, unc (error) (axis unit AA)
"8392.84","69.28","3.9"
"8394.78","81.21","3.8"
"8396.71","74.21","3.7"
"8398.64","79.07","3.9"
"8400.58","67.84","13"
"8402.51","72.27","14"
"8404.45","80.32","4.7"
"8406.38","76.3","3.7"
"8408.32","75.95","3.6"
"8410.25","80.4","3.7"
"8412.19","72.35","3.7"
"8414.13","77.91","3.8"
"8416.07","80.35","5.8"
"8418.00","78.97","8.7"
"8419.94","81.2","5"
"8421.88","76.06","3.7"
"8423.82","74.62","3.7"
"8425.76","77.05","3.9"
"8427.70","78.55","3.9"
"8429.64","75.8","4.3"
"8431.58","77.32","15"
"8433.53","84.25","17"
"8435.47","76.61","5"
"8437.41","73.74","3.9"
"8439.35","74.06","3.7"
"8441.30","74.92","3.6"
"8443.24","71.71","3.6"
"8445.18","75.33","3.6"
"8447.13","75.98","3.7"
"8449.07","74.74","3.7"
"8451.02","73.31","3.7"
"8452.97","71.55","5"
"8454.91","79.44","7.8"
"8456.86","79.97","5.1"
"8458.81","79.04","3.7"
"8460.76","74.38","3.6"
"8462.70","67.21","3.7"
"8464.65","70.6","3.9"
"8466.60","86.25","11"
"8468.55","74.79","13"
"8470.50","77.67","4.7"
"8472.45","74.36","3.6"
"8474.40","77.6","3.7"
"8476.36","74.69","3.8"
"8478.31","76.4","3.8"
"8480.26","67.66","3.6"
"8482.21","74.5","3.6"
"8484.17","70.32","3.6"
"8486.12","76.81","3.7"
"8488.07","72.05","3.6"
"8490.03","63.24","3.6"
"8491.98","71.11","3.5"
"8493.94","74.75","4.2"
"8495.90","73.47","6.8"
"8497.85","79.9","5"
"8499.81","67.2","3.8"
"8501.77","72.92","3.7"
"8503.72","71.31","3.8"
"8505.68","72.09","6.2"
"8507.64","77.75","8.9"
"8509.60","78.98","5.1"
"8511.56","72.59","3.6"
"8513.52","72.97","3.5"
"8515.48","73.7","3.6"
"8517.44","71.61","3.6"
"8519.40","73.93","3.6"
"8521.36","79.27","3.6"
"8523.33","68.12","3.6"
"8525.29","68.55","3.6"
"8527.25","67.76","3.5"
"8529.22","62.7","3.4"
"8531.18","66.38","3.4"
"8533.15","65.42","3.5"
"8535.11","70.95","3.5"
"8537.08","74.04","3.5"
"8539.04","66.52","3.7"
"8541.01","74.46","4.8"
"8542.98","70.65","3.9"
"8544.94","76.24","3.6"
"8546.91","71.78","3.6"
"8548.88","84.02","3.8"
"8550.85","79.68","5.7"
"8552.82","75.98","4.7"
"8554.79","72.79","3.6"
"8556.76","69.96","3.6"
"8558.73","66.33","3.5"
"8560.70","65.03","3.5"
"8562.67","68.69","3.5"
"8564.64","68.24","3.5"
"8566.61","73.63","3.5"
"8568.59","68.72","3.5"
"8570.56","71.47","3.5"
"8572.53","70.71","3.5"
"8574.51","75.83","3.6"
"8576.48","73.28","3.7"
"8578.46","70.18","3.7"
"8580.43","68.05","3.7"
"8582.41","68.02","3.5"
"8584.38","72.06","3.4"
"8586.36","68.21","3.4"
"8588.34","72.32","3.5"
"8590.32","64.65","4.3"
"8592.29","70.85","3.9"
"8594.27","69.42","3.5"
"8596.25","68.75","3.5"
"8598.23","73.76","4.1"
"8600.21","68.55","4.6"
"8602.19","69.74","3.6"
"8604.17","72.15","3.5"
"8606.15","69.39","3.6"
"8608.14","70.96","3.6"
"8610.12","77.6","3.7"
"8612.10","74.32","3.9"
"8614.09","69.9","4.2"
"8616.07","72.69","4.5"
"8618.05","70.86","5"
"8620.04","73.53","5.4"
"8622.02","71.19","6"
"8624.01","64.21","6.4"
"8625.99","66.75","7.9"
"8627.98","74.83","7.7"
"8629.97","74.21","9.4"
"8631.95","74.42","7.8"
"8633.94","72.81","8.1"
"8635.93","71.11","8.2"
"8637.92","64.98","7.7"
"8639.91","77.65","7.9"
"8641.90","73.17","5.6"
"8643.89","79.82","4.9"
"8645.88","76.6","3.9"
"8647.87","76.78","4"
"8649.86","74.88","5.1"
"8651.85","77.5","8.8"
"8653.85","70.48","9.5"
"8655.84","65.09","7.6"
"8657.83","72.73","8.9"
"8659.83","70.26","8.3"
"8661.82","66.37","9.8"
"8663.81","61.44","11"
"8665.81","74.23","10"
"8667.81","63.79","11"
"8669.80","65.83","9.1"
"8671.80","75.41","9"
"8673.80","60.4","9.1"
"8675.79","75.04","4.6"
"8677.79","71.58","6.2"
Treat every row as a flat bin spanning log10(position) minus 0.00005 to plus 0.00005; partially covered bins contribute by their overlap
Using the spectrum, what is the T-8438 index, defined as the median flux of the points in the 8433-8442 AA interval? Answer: 74.9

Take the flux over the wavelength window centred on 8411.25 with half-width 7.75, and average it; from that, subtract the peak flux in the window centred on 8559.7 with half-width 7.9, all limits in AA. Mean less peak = 2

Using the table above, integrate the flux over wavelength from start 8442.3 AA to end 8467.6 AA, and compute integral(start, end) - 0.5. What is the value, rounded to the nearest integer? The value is 1906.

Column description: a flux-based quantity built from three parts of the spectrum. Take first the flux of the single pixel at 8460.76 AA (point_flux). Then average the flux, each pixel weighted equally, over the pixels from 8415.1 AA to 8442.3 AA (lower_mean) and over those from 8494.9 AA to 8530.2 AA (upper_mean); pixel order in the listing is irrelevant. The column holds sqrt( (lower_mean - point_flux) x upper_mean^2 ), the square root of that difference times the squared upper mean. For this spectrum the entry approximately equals 126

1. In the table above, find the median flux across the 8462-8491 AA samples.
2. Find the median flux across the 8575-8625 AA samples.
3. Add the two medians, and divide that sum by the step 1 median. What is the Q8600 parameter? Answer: 1.95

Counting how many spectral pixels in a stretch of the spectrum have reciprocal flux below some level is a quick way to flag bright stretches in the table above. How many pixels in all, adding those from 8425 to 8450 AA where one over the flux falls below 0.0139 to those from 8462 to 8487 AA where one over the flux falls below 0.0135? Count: 21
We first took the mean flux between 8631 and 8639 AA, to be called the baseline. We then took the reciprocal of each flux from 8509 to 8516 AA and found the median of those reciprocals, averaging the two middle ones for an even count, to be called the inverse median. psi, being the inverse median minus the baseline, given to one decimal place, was -70.8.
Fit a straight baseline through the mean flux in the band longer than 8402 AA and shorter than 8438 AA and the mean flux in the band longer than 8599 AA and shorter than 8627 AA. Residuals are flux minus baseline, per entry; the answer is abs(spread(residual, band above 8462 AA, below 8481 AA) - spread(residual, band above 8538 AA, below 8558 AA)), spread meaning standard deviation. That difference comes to 0.4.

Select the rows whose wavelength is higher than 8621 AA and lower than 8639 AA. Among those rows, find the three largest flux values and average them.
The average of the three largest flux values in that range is 74.5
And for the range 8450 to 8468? 81.9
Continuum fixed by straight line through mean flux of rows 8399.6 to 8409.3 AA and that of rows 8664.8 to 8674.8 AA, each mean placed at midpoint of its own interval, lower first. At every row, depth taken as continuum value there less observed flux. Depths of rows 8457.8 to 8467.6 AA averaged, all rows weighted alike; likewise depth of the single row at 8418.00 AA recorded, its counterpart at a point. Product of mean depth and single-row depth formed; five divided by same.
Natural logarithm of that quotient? -0.8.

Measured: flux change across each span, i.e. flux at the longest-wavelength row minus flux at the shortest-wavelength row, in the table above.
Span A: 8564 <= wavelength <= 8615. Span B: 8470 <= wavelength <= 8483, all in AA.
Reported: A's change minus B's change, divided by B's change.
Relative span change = -1.5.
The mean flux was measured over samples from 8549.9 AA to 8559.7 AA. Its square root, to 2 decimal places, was 8.54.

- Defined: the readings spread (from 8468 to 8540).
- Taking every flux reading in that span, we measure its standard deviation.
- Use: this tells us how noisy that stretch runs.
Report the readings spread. 4.4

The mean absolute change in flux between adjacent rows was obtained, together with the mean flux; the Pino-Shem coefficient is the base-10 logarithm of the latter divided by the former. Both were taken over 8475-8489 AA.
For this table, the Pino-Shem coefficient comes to 1.13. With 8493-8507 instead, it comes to 1.19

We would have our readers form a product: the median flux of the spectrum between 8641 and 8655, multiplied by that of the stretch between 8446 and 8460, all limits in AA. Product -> 5820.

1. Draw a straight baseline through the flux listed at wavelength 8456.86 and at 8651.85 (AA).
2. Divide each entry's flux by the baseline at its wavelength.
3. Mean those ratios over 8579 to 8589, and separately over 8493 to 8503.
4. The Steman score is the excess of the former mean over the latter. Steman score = -0.037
